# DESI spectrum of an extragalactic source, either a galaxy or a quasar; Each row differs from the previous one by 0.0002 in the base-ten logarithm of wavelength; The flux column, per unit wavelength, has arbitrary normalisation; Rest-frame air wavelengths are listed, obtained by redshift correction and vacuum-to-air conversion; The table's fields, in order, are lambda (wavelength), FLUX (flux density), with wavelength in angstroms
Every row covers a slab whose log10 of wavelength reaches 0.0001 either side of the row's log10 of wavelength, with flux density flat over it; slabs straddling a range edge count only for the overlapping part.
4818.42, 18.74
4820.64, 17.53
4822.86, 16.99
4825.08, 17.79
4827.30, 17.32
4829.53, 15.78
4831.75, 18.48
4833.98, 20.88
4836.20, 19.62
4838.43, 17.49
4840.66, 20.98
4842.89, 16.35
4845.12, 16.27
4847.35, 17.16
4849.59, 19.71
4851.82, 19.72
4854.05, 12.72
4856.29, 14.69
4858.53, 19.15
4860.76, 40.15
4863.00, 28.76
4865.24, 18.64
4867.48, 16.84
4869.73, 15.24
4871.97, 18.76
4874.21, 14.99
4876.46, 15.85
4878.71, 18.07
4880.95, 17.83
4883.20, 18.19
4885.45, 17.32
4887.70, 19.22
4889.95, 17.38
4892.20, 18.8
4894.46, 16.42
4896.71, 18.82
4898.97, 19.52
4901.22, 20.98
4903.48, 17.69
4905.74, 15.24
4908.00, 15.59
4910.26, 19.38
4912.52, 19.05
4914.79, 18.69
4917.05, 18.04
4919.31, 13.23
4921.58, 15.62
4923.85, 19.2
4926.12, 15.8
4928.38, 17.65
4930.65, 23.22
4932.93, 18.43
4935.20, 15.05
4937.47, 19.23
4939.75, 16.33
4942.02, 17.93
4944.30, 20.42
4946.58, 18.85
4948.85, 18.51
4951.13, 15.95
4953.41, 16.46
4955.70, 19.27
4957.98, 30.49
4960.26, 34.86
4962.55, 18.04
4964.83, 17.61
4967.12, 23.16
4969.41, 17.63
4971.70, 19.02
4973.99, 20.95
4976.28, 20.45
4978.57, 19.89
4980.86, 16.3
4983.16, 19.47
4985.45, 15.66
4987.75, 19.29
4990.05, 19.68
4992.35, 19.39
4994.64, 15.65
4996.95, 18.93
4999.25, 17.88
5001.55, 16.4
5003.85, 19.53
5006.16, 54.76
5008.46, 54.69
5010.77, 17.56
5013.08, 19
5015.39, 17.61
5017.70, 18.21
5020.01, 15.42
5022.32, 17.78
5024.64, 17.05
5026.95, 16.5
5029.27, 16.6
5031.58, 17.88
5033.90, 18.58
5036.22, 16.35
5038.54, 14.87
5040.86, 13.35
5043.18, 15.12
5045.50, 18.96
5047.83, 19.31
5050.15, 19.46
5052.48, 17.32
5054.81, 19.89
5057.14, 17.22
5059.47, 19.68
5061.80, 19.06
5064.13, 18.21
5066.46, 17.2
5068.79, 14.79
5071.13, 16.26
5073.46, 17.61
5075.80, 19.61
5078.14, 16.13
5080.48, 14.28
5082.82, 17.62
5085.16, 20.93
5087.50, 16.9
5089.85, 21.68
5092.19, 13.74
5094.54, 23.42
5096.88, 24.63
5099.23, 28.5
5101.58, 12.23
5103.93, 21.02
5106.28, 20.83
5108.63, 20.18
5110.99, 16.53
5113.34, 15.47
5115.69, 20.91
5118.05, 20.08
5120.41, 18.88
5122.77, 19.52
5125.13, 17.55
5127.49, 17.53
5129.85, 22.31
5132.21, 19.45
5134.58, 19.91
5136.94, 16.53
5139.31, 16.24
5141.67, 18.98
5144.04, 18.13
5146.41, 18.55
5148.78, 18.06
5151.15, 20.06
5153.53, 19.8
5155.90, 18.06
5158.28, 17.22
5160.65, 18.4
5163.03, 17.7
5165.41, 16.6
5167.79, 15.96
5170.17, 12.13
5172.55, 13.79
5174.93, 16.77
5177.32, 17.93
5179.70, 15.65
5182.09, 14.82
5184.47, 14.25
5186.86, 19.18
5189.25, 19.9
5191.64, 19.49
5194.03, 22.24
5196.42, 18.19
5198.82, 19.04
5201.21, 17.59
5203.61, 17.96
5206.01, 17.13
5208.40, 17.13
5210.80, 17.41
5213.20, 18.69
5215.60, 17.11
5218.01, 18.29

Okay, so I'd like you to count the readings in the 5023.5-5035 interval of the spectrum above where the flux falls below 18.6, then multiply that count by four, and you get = 20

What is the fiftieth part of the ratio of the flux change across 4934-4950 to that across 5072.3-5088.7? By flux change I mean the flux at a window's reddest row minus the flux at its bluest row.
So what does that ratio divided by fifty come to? -0.10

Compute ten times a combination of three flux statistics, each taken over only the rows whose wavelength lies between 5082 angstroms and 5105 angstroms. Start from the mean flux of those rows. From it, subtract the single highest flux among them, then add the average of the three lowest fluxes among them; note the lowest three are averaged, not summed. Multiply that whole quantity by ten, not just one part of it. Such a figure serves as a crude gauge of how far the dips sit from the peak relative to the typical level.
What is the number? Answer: 59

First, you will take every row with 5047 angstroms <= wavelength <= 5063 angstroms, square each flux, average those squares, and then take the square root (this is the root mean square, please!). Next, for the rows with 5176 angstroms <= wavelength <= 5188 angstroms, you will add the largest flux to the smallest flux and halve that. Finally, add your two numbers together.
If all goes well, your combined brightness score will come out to 36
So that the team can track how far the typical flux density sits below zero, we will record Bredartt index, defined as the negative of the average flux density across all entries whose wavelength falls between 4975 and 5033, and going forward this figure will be -20.9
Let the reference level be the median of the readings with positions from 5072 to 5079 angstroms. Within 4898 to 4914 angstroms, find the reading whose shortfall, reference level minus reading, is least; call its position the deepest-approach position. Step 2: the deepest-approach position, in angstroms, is 4901.22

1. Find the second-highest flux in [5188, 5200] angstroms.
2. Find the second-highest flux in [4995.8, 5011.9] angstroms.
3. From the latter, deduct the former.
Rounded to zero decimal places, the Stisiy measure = 35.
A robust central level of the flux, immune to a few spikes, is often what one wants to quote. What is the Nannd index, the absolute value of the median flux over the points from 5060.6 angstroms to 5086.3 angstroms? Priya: 17.6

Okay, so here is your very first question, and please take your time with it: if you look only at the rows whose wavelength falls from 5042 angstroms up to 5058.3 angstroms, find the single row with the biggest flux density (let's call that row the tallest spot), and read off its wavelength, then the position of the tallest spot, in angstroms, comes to 5054.81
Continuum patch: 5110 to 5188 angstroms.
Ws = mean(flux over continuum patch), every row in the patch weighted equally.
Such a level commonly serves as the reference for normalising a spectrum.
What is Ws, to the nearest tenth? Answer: 17.7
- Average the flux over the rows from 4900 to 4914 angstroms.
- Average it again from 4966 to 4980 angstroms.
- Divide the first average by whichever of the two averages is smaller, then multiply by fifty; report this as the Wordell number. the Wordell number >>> 50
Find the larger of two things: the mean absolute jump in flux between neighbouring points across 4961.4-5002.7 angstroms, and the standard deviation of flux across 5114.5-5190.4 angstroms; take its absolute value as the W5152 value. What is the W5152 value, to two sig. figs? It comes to 2.4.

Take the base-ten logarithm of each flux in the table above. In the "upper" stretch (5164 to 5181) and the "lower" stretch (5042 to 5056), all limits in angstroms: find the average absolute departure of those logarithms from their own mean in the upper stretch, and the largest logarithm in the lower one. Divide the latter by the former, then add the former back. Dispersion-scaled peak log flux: 30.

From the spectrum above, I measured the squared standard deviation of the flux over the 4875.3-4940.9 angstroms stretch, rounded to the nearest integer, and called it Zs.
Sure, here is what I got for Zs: 4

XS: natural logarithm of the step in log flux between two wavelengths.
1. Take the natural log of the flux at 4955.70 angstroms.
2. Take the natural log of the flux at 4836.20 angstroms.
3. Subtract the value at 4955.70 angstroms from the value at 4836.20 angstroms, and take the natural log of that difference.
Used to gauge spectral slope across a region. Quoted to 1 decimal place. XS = -4.0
